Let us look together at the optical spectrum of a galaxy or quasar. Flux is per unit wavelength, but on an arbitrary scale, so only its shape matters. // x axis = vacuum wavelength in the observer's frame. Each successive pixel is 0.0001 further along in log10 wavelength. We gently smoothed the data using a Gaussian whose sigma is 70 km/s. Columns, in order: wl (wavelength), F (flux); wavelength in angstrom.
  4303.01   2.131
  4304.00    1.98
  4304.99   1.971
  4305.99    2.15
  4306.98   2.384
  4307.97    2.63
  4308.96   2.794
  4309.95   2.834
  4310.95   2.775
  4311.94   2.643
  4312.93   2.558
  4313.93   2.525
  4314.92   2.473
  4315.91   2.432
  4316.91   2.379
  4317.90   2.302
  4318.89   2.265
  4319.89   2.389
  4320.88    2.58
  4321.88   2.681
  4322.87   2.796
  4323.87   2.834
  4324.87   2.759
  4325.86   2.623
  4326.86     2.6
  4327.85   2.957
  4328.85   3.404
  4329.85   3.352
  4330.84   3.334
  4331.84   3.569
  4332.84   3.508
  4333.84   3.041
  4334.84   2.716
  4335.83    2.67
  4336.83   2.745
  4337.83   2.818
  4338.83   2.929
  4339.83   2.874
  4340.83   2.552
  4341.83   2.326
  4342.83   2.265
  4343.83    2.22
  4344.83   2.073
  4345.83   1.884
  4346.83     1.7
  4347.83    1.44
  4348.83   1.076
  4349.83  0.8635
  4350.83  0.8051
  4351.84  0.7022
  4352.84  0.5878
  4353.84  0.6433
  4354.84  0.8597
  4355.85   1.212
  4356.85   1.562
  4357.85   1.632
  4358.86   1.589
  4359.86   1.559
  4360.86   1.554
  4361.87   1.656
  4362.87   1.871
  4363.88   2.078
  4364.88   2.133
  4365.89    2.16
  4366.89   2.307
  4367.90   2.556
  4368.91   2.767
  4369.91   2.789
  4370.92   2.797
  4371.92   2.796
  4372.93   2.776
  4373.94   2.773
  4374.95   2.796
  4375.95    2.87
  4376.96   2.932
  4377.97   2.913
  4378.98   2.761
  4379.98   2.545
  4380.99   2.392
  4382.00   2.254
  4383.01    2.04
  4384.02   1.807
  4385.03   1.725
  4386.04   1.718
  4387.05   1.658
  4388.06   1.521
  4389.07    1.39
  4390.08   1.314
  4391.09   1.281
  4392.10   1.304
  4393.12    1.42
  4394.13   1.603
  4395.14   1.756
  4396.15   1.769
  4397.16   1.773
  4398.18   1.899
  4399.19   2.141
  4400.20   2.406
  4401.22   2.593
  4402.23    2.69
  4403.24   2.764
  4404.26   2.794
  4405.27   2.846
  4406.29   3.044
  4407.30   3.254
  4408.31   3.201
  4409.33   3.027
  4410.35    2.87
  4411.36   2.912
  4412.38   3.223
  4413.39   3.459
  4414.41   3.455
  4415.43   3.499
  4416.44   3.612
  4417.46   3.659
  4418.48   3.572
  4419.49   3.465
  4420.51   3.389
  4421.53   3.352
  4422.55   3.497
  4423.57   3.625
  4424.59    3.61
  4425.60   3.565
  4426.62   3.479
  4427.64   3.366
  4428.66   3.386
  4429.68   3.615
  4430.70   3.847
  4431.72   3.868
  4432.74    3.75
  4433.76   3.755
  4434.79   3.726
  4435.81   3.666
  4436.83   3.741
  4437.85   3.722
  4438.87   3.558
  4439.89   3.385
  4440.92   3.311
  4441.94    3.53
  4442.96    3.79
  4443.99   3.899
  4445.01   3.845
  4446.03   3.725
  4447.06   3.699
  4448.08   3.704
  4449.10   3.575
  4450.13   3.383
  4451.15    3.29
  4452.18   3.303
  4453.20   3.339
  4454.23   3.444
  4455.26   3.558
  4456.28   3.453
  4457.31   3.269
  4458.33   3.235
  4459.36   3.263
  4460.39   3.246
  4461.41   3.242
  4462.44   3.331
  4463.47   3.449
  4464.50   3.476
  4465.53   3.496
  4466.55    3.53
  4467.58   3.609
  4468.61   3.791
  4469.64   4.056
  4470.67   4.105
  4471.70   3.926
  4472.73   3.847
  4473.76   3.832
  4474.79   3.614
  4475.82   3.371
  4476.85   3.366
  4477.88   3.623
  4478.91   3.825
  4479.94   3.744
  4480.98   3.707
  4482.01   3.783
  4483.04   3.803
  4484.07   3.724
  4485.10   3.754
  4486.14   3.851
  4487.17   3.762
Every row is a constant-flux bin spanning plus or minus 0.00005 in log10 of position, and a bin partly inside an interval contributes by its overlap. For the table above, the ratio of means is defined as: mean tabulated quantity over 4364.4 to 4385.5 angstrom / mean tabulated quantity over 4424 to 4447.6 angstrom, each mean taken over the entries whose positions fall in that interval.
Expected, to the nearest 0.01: 0.69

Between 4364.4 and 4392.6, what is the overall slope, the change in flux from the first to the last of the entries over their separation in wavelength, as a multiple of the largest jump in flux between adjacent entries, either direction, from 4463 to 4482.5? -0.115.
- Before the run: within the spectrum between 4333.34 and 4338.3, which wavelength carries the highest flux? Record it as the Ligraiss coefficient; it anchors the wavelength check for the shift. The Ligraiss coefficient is 4333.84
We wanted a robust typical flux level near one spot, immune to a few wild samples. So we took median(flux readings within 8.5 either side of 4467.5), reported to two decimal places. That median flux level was 3.53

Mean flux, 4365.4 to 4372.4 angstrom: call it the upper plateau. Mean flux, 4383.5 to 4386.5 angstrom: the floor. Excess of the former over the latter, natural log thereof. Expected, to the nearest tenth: -0.2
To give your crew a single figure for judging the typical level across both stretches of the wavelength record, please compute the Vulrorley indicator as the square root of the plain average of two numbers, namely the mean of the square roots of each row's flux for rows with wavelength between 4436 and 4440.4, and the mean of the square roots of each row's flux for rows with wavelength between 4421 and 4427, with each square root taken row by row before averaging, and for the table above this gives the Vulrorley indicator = 1.37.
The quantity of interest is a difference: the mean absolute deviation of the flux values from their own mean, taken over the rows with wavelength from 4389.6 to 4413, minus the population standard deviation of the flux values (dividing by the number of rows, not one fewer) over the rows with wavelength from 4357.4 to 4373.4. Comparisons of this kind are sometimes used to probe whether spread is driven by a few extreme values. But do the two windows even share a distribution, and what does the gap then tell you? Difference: 0.14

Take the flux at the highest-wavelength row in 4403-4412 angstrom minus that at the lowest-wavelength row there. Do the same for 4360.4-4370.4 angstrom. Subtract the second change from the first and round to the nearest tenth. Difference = -1.1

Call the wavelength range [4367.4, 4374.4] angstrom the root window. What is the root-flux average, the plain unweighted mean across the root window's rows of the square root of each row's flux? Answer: 1.7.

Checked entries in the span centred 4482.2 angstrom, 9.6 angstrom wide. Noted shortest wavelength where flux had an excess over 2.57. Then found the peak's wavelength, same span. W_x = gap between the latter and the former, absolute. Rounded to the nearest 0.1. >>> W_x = 8.3 angstrom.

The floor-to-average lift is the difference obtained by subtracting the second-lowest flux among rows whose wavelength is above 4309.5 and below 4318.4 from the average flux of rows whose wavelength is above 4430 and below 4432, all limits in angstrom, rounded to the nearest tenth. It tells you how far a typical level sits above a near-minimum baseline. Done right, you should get 1.5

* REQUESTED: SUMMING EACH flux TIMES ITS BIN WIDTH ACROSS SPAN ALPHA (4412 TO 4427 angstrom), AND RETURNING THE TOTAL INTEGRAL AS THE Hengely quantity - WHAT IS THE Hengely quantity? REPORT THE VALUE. 53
